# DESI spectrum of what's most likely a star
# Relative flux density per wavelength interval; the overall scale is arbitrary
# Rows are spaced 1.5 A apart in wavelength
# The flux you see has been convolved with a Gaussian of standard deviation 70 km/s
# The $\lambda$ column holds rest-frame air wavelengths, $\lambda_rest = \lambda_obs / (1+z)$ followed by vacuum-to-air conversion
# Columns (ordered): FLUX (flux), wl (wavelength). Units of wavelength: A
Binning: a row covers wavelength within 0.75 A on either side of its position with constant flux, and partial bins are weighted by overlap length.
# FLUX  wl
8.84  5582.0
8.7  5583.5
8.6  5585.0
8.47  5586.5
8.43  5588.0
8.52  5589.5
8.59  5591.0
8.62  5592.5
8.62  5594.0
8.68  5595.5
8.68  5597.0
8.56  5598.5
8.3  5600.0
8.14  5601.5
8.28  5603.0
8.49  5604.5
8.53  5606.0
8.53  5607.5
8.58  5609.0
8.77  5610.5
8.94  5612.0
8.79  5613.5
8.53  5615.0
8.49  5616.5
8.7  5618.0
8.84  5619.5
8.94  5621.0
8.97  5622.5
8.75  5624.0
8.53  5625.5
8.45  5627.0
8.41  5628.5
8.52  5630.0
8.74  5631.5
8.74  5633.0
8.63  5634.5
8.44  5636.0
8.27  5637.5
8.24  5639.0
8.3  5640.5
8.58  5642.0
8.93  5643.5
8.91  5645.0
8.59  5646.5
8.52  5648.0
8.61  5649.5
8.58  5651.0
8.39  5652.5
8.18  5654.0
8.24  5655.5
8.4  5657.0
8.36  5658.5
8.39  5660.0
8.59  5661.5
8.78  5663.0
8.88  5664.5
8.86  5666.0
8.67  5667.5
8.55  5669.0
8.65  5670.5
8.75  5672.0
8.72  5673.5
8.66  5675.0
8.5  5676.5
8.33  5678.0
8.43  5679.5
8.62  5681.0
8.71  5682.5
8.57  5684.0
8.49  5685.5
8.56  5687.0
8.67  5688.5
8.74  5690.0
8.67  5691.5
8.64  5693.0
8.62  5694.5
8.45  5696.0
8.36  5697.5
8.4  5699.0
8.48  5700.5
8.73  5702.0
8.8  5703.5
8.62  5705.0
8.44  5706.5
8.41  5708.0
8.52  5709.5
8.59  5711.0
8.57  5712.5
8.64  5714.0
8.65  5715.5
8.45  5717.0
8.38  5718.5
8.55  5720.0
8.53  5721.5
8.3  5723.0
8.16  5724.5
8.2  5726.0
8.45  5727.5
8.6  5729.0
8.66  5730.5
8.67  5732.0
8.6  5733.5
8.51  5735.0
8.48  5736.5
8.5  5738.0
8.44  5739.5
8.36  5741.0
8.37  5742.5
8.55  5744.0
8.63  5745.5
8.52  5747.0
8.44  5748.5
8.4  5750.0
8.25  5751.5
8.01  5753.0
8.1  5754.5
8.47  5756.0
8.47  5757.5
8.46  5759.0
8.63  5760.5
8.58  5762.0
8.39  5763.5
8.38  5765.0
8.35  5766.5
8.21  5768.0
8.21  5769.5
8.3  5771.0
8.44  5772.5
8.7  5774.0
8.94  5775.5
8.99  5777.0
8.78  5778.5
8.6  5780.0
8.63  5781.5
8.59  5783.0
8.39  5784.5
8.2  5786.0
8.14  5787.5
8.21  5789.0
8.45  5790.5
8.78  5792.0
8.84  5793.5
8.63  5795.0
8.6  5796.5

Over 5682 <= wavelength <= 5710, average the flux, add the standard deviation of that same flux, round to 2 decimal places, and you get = 8.70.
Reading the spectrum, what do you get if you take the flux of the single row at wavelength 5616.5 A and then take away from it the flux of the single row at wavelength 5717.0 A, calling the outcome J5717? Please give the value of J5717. 0.0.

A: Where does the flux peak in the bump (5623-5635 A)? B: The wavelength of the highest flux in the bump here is 5624.0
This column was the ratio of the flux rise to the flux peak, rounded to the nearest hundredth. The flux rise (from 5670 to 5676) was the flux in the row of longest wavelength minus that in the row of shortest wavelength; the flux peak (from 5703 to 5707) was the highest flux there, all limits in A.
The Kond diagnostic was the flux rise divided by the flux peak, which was 0.00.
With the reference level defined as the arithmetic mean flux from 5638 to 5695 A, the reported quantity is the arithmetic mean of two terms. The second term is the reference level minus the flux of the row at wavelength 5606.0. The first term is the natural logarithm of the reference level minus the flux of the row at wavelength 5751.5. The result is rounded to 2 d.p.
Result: -0.54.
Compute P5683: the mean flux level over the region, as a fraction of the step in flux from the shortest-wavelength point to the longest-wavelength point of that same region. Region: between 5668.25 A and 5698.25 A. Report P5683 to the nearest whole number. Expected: -45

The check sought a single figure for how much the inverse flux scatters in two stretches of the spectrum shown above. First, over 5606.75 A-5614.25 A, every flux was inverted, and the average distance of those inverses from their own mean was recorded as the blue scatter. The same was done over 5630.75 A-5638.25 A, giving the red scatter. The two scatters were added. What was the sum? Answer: 0.0041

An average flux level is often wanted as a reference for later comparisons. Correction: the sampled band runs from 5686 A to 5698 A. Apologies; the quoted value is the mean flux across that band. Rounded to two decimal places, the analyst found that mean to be 8.59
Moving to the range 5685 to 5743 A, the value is 8.52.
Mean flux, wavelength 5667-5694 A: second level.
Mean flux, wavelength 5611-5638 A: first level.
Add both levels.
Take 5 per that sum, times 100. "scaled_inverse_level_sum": 29.0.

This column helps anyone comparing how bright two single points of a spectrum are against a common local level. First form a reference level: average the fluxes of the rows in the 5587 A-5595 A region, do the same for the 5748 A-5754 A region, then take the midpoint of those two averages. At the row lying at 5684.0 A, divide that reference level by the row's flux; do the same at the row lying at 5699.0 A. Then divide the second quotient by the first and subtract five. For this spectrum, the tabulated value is -3.98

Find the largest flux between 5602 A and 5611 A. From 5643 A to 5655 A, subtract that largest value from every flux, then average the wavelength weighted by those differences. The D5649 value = 5652.8 A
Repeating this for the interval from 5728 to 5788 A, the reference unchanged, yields 5758.6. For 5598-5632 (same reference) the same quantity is 5610.2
